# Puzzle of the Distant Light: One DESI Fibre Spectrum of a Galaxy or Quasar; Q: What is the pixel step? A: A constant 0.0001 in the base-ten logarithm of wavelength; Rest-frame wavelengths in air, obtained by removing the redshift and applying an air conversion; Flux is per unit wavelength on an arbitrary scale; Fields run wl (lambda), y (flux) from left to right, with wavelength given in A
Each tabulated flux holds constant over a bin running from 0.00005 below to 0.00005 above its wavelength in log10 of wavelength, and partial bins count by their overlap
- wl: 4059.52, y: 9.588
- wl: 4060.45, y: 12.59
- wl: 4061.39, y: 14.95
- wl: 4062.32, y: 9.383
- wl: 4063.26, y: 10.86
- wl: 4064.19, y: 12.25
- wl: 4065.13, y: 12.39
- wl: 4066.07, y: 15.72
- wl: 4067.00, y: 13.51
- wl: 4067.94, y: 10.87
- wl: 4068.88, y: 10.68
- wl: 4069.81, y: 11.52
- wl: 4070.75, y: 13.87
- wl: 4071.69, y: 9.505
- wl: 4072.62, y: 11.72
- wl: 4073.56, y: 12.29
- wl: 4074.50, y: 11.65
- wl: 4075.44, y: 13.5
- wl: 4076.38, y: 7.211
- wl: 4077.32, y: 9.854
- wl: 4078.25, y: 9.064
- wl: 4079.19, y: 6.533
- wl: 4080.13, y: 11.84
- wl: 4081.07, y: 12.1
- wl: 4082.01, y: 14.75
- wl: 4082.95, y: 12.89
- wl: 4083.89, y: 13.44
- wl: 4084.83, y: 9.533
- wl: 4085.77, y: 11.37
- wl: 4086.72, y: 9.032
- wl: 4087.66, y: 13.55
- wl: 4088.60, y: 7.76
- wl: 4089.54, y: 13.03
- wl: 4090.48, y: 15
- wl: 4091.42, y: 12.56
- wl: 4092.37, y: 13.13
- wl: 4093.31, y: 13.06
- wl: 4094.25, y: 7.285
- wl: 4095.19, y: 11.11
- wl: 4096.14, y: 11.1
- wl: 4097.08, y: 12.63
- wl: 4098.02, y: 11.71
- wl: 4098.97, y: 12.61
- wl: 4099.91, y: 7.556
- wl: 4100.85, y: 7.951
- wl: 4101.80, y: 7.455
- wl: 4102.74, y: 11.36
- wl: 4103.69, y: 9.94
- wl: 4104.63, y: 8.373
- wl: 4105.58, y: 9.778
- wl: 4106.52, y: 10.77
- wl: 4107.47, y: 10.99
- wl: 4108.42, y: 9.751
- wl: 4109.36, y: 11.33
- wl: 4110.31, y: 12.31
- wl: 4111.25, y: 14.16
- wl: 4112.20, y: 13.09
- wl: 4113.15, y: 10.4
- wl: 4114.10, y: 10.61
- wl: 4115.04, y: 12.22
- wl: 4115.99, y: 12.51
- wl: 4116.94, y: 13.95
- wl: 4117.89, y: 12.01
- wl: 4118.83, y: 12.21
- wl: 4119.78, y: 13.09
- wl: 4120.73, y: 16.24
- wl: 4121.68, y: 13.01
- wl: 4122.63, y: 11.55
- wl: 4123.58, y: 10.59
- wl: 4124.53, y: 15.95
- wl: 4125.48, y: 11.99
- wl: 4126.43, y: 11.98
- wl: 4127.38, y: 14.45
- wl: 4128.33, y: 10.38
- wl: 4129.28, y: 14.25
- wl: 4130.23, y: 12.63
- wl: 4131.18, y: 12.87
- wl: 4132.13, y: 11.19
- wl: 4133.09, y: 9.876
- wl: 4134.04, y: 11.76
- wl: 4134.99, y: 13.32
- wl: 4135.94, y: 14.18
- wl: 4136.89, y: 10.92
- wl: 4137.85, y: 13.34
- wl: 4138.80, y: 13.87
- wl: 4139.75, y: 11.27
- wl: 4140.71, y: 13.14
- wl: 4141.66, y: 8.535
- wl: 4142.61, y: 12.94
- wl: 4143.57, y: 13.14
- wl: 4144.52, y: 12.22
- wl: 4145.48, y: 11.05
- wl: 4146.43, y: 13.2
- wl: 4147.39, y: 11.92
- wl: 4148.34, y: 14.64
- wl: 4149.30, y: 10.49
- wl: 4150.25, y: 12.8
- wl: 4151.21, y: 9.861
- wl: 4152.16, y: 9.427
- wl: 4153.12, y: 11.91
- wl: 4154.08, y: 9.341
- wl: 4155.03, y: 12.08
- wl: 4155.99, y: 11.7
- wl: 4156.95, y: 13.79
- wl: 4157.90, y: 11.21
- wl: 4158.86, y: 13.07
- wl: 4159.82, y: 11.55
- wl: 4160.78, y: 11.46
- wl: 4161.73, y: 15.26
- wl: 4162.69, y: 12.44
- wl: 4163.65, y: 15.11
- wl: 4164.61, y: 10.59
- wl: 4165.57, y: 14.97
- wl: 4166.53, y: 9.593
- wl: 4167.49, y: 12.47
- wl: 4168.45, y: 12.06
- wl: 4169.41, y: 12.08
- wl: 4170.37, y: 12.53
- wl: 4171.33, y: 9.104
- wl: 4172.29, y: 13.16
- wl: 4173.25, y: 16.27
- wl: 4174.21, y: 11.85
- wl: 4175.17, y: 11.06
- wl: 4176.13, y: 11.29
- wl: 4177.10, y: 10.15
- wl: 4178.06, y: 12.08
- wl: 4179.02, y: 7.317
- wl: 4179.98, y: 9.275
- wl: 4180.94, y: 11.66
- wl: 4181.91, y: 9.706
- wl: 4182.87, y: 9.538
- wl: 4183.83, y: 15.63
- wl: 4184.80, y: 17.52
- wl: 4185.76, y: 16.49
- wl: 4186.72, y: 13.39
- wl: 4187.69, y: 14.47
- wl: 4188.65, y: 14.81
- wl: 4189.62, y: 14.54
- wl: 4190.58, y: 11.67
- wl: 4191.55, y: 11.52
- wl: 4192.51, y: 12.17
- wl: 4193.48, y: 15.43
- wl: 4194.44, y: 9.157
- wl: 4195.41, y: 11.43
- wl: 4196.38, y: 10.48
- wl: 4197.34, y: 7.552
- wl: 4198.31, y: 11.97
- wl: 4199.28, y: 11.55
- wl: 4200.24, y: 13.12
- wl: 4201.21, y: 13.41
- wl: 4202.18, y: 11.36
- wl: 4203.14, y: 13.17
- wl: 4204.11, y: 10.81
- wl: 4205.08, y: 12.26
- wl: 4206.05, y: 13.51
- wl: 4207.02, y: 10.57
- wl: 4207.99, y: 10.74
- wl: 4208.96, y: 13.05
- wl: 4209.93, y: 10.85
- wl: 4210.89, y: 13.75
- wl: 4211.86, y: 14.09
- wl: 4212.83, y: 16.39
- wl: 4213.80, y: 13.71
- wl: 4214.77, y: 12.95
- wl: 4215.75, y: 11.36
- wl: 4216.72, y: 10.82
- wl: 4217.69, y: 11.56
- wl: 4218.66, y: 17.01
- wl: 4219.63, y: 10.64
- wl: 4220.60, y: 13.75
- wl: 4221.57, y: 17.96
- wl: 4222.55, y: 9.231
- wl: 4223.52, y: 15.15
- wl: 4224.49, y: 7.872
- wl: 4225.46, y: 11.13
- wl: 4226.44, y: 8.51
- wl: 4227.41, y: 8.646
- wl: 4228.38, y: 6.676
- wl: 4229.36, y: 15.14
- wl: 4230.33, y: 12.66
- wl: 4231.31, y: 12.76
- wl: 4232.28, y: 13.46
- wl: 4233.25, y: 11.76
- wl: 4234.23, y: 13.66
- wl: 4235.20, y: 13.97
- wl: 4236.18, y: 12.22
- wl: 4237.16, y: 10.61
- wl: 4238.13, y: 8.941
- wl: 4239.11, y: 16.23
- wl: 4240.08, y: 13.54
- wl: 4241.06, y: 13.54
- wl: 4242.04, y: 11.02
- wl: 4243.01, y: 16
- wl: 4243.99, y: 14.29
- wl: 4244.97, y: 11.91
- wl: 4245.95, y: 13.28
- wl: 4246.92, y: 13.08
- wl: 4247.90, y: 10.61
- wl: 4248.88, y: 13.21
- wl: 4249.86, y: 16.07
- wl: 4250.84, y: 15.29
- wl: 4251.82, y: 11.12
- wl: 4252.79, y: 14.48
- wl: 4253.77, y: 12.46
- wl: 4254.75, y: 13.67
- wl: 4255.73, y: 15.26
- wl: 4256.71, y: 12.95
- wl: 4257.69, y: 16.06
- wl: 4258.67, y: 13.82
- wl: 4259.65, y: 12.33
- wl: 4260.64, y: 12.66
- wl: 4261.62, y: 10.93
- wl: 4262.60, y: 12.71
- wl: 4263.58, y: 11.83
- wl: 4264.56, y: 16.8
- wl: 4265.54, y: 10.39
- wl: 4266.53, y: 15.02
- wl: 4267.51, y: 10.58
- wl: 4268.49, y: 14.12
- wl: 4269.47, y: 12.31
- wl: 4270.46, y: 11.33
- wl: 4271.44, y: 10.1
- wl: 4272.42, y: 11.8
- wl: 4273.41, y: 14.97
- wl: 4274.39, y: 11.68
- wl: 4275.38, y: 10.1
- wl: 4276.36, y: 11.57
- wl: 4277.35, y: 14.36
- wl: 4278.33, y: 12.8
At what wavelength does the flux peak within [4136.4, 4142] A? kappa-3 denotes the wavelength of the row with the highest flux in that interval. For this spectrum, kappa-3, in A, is 4138.80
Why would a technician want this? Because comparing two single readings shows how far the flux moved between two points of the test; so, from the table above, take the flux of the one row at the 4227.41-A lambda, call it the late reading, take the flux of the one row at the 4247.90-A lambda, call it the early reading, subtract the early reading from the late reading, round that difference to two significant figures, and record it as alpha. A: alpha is -2.0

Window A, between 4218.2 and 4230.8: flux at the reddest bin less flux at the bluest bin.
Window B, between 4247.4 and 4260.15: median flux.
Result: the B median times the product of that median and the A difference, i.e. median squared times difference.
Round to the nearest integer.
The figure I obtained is -813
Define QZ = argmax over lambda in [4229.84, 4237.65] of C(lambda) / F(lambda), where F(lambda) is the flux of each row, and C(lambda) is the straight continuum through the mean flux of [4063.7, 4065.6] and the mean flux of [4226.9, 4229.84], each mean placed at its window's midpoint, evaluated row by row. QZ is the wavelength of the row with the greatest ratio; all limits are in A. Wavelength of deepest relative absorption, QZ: 4237.16 A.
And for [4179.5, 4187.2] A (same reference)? 4179.98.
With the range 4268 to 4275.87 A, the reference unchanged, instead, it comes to 4271.44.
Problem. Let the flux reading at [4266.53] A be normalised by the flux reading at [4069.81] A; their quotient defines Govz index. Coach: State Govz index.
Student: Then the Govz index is 1.3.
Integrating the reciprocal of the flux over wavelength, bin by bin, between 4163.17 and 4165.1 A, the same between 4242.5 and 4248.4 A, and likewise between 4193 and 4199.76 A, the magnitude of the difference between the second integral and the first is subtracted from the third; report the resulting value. 0.34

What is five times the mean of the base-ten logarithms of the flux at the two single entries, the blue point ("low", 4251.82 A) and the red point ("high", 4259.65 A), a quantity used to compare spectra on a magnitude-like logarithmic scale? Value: 5.34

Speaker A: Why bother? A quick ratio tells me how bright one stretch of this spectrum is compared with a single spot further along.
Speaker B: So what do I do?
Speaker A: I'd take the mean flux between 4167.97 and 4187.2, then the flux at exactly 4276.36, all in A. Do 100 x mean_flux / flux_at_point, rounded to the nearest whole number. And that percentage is 105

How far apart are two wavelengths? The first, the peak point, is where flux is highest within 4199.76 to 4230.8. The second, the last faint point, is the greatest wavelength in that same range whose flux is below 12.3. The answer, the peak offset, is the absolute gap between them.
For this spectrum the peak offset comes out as 6.8 A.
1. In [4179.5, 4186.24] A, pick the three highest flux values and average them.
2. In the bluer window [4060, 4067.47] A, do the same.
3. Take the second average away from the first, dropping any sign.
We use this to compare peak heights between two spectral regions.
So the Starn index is 1.8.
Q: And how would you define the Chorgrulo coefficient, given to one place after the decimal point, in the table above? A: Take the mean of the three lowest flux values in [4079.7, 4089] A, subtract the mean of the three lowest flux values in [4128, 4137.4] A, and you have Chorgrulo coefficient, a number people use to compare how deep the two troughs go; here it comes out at -1.6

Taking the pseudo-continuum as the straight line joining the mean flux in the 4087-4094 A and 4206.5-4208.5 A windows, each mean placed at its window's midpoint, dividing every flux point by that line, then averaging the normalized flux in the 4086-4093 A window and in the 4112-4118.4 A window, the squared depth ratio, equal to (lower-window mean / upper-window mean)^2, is 0.9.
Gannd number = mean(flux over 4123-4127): 12.6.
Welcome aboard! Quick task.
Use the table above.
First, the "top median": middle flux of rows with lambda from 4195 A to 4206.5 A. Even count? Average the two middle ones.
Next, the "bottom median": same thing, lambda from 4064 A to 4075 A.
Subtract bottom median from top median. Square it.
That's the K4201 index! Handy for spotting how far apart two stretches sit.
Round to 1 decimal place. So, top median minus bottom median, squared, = 0.1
